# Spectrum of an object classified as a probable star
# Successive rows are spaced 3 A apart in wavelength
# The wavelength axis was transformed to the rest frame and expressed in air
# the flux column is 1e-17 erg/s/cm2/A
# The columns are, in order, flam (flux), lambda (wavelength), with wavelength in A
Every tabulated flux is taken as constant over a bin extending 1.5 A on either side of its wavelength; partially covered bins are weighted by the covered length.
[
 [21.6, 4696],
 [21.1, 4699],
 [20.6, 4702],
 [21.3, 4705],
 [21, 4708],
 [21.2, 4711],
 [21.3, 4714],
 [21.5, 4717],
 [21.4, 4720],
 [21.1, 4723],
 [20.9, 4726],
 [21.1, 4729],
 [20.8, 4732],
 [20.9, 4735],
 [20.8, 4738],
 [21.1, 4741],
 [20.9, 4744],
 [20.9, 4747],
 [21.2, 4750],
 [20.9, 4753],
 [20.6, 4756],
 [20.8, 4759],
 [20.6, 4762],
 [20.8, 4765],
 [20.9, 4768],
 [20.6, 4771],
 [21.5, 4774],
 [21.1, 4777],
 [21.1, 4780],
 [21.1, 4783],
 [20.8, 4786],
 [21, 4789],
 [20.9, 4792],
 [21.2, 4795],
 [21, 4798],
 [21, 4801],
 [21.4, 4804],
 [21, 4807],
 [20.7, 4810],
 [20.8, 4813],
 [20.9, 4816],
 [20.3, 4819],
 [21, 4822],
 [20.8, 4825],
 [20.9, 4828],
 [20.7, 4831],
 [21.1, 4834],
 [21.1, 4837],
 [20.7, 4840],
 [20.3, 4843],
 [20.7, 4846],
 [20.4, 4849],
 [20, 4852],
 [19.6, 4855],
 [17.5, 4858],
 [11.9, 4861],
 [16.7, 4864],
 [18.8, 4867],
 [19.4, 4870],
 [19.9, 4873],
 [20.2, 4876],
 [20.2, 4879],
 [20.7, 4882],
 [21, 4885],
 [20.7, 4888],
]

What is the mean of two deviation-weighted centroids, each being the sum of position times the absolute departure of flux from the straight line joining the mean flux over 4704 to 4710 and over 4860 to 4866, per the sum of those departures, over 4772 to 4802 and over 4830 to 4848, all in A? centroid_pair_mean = 4813.4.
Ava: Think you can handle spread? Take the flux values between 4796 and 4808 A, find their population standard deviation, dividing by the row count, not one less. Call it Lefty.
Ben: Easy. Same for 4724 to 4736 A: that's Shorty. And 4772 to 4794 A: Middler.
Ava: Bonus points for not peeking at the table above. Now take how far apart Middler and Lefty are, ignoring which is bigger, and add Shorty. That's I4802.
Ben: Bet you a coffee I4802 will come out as 0.1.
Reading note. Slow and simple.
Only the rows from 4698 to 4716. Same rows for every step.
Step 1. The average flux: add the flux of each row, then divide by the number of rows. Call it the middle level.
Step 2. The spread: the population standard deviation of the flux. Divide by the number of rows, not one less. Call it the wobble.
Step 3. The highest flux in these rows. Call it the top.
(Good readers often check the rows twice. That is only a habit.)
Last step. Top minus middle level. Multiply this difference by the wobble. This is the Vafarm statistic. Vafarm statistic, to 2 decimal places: 0.05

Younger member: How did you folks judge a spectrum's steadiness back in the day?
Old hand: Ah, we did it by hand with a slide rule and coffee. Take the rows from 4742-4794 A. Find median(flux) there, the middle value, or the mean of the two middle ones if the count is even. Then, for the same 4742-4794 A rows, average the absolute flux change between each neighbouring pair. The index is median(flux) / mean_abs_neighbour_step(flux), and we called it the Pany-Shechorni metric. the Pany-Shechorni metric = 88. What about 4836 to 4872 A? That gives 12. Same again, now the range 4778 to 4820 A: 91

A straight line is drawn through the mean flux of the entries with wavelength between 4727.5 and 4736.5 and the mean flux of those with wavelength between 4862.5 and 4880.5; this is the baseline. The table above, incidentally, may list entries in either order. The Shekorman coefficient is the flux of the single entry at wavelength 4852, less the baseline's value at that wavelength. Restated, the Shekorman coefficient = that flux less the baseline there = 0.56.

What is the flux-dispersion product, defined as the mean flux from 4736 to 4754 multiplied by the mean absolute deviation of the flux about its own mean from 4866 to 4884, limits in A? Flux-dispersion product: 10.7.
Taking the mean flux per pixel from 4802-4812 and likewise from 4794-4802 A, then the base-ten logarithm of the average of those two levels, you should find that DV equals 1.323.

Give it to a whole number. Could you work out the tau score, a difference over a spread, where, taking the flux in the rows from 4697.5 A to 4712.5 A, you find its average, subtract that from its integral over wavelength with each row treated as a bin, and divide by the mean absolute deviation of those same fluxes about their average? 1534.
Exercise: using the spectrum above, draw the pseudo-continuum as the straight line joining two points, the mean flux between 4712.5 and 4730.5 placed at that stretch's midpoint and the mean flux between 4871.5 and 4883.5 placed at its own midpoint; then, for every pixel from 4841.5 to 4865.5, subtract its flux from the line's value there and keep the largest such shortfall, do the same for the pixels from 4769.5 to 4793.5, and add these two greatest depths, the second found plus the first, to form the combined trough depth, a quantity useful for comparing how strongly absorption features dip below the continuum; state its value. 8.8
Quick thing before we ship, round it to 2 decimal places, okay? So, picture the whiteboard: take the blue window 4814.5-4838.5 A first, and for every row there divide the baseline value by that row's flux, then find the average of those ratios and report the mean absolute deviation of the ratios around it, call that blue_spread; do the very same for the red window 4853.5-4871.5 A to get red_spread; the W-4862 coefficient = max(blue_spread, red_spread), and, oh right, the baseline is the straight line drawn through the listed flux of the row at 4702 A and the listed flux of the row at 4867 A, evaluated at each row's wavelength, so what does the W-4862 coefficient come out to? 0.16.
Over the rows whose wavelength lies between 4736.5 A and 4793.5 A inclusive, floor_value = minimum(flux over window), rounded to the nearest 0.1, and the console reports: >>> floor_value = 20.6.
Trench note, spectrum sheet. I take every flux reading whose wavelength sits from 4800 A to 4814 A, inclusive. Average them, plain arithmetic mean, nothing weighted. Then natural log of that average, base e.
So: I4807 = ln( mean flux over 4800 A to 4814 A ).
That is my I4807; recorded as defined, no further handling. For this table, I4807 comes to 3.04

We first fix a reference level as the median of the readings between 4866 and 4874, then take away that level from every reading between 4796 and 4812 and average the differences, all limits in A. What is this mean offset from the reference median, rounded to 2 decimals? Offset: 1.62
